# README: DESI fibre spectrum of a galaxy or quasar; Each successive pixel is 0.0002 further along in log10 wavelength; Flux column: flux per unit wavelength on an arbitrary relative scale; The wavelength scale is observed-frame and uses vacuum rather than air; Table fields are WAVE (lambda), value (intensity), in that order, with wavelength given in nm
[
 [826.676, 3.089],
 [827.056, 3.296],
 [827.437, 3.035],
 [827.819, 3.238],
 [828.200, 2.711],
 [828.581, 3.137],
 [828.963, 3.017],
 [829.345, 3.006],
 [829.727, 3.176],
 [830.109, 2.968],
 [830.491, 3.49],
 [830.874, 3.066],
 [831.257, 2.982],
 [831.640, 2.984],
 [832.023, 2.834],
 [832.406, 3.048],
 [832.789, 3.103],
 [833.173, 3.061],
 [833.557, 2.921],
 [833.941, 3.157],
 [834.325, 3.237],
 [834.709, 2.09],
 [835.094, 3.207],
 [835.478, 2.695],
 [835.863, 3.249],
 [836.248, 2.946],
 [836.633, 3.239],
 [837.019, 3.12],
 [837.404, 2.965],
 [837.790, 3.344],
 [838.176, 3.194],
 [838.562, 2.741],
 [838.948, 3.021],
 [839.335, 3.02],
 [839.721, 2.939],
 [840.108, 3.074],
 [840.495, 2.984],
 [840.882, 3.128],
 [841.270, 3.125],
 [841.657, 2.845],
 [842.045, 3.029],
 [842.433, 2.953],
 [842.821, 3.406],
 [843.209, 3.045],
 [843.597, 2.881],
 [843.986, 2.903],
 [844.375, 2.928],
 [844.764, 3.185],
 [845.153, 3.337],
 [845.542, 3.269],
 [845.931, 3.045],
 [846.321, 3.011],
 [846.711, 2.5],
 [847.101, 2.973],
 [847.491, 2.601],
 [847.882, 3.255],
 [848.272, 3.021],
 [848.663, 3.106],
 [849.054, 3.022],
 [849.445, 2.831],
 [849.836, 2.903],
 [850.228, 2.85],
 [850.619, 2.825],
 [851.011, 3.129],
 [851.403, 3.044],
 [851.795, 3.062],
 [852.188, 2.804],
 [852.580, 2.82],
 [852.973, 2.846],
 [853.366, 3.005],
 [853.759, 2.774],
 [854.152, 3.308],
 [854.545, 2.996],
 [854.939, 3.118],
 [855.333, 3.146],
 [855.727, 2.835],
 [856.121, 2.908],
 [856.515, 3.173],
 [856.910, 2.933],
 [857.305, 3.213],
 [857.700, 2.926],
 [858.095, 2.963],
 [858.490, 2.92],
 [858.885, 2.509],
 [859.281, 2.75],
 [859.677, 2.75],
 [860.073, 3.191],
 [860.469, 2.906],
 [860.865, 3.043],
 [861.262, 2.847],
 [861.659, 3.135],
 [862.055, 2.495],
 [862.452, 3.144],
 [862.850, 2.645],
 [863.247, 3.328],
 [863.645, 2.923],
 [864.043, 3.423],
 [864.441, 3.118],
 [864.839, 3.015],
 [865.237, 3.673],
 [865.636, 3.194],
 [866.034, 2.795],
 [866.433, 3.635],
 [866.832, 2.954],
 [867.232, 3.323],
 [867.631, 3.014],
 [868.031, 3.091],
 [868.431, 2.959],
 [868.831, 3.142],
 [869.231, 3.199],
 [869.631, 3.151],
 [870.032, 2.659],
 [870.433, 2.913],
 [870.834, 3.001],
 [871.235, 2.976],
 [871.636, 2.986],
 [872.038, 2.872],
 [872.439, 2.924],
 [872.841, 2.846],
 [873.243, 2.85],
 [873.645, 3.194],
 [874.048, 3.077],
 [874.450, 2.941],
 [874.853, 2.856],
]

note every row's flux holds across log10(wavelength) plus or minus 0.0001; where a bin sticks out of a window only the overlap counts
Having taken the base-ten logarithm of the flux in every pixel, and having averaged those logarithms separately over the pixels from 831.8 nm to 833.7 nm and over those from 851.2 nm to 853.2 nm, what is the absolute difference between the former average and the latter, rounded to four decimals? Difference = 0.0116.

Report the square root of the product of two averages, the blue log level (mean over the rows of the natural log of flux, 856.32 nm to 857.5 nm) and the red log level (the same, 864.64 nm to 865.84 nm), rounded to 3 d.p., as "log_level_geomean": 1.160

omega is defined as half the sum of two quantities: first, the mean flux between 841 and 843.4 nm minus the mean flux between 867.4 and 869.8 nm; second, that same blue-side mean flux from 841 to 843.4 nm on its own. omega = 1.52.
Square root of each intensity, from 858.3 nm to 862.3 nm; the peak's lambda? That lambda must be 860.073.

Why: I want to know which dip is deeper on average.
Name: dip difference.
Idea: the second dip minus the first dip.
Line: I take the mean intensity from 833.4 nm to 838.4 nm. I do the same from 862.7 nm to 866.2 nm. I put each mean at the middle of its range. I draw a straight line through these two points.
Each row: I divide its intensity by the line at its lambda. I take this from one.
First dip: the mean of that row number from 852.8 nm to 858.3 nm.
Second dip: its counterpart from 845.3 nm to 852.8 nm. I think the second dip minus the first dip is 0.01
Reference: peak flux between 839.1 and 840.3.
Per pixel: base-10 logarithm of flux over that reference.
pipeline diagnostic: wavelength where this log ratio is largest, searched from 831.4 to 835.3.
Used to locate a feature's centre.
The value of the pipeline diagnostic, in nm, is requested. 834.325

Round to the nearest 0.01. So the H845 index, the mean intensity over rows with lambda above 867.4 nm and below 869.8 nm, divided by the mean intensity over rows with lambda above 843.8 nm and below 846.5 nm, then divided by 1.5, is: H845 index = 0.67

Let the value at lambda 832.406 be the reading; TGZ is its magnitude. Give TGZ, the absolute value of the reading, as 3.05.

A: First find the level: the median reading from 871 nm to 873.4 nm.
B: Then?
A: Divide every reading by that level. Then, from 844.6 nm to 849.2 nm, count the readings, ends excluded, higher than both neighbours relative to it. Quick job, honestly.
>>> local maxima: 4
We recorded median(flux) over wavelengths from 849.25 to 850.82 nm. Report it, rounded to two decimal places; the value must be 2.84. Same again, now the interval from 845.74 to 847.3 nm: 2.99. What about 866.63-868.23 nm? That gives 3.05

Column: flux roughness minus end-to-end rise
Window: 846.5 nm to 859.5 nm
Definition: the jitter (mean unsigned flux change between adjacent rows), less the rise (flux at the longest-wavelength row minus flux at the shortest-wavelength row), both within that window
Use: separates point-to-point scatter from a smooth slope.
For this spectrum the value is 0.0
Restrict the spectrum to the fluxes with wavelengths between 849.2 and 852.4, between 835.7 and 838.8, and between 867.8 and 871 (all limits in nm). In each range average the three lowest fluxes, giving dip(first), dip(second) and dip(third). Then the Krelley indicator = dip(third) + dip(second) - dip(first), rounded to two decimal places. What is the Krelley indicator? 2.91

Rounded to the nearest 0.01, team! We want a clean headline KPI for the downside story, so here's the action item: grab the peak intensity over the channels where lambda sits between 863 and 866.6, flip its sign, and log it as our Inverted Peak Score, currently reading -3.67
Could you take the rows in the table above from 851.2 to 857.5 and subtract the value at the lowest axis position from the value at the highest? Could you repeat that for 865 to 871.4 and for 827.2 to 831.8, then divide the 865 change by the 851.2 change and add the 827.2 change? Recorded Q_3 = -4.2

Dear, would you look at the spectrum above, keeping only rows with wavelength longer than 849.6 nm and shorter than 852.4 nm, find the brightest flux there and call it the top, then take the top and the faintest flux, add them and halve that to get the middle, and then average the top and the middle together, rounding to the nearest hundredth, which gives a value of 3.05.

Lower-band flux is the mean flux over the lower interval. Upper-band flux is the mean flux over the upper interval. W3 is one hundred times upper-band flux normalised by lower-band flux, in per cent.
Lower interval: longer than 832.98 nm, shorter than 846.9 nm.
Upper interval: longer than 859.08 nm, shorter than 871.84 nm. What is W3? 101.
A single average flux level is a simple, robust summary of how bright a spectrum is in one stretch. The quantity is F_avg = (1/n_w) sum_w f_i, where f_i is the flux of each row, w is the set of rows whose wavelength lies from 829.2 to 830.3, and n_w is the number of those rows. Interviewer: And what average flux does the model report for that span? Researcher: 3.05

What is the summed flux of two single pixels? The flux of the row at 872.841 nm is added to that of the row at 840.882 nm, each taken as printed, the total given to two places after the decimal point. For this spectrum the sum 5.97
